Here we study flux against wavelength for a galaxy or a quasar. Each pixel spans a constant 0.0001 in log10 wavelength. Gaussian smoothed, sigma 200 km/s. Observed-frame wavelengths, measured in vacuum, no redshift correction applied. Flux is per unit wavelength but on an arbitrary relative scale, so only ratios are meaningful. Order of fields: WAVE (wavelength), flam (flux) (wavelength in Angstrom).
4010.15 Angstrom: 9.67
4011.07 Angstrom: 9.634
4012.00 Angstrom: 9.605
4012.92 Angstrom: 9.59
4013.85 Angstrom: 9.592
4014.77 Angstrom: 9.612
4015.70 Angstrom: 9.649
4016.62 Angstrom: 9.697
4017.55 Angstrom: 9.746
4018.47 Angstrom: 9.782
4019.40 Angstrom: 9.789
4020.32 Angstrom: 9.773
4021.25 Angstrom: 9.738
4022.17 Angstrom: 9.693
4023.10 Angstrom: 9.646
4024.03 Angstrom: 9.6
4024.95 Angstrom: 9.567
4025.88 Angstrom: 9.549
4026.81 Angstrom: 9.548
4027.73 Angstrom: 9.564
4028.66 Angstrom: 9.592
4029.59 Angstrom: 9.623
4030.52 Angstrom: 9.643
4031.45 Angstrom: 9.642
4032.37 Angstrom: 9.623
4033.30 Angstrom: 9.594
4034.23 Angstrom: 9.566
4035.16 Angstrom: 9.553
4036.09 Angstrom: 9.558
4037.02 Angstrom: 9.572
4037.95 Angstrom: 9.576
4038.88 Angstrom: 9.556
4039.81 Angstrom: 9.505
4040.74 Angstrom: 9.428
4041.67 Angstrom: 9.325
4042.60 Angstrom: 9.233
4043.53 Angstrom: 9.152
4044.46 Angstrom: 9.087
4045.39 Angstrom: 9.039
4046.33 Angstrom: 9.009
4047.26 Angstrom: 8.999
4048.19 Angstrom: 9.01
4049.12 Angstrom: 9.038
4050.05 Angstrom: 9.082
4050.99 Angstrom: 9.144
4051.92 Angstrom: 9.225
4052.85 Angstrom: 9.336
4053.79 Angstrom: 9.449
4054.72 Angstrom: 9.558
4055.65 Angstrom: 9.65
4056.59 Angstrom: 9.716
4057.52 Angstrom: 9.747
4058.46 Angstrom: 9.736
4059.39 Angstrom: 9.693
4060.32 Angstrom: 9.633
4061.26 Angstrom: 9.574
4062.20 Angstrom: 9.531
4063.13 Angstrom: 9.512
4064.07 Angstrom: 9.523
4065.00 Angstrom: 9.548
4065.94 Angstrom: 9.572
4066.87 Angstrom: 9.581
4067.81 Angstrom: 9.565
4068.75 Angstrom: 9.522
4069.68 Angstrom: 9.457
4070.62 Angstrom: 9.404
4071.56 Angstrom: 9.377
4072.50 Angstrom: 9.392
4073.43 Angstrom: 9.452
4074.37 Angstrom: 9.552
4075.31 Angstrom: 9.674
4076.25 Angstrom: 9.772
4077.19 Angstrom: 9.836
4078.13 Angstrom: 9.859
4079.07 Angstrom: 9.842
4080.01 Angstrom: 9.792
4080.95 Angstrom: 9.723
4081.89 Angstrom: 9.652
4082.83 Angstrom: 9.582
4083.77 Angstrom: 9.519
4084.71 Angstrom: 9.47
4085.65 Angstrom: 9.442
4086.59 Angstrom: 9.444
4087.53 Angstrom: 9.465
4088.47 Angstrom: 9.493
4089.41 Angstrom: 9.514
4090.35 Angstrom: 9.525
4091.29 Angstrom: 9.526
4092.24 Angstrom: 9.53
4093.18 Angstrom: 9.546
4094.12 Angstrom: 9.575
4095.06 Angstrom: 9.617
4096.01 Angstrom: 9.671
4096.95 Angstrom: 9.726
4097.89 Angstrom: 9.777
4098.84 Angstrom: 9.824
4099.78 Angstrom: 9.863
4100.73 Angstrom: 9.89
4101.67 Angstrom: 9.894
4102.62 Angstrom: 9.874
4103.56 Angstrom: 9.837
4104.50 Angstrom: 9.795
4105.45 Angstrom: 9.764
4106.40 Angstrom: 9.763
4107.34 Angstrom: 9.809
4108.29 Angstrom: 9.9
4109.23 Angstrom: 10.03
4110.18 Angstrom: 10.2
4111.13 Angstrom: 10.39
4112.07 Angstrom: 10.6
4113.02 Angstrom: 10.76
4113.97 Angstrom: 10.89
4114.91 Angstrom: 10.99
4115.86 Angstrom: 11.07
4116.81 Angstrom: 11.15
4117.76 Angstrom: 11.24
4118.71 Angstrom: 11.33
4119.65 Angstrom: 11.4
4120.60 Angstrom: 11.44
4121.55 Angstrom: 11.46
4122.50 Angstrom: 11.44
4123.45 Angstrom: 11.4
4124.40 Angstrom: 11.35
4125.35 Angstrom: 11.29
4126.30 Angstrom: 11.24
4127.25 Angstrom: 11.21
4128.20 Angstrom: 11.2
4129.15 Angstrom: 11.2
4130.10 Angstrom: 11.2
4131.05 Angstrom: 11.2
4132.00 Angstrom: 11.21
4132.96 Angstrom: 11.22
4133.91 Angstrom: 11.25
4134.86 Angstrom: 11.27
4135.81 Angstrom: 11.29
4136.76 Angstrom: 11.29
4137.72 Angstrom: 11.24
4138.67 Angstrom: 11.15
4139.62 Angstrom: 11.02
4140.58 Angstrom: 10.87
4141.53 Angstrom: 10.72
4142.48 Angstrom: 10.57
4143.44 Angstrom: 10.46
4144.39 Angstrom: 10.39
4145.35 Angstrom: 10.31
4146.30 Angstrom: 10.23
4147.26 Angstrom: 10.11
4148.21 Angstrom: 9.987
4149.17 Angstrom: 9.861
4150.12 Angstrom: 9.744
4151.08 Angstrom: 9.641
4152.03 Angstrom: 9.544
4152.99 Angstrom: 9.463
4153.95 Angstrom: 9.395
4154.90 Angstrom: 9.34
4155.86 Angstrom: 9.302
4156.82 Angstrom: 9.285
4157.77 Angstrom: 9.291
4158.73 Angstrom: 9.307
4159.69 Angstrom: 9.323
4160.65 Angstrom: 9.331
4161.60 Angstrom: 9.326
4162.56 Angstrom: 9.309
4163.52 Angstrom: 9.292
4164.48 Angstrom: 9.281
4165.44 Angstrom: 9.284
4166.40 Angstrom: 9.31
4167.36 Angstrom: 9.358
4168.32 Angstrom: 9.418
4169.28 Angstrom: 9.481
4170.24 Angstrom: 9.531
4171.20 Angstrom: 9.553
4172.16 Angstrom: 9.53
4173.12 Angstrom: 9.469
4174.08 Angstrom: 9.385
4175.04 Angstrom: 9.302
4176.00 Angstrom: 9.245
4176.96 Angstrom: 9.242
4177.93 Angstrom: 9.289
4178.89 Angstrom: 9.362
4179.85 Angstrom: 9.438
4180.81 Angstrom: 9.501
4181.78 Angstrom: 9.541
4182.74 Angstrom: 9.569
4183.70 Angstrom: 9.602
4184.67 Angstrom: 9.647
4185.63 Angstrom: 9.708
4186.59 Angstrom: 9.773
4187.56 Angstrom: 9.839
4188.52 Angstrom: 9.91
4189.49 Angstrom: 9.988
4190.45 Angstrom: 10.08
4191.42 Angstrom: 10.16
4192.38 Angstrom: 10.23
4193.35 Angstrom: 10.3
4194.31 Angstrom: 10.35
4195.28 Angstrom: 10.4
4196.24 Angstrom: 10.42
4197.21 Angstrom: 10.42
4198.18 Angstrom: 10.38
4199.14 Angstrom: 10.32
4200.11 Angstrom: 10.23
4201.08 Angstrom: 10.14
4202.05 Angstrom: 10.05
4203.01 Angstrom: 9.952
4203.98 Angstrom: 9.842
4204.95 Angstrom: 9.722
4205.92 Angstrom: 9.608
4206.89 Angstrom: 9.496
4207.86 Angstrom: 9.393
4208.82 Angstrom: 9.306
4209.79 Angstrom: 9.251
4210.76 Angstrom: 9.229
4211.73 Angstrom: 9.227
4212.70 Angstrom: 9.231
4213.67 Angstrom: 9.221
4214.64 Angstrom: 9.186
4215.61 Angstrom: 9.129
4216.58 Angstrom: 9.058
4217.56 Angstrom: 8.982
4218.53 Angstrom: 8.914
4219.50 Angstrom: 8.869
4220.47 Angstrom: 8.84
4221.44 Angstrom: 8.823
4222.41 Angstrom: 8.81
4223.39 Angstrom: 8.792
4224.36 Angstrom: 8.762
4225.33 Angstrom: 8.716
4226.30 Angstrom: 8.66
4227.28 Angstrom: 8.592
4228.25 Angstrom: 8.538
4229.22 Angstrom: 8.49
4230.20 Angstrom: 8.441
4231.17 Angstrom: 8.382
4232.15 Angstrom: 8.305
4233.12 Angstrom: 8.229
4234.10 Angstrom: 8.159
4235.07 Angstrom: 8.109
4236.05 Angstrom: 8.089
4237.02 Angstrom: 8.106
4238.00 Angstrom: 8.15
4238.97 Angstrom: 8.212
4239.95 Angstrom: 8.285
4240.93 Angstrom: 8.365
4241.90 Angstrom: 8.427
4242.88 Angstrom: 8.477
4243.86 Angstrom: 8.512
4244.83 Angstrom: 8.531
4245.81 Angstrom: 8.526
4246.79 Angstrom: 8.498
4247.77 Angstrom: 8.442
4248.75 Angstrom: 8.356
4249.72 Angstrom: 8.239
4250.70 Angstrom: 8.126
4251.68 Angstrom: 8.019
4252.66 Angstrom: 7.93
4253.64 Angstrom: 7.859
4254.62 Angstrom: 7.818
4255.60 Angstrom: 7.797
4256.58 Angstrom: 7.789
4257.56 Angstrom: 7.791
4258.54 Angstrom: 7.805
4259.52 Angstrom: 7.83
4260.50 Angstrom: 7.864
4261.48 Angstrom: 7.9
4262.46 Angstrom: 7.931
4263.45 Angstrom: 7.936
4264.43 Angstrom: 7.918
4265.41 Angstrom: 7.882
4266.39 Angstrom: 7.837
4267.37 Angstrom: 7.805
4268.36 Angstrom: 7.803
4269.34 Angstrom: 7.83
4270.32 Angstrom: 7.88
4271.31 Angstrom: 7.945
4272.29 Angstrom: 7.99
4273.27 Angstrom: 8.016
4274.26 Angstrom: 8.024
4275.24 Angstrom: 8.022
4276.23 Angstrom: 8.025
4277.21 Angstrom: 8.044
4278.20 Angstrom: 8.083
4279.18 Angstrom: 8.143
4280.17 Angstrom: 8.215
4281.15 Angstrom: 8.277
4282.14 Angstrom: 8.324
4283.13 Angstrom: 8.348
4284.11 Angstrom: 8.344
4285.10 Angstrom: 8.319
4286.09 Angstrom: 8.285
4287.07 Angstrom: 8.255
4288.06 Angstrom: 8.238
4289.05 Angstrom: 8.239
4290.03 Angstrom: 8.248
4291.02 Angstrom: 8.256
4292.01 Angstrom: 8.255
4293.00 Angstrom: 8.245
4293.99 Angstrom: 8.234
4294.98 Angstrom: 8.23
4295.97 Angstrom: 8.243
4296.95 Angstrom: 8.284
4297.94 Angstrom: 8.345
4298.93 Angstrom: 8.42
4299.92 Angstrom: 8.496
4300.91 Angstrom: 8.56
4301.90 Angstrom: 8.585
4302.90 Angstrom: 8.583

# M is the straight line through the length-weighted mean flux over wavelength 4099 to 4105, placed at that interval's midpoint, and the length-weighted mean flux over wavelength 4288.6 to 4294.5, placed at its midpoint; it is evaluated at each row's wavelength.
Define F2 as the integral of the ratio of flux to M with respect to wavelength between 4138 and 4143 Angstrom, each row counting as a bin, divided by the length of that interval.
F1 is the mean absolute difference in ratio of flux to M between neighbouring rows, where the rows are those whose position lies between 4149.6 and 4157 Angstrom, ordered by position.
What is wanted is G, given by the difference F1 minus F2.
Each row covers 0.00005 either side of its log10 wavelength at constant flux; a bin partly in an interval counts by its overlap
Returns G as -1.14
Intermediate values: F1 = 0.006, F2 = 1.14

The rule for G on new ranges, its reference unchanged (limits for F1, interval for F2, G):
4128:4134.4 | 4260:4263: -0.93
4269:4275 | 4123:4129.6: -1.16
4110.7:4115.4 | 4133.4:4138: -1.16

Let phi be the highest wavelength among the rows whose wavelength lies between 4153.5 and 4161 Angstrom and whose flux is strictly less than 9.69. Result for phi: 4160.65 Angstrom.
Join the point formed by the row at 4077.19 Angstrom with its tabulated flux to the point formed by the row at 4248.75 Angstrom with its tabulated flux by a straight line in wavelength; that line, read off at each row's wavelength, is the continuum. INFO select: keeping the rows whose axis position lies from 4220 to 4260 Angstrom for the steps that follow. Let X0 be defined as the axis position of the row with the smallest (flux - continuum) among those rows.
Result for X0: 4255.60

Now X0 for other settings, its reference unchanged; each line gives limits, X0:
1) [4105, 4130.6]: 4105.45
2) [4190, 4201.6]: 4190.45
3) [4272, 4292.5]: 4272.29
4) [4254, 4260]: 4255.60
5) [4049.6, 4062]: 4050.05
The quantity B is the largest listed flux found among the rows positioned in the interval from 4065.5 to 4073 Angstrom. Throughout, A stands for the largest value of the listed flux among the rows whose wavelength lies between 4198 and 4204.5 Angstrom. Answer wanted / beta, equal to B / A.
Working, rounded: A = 10.38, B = 9.581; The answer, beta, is 0.92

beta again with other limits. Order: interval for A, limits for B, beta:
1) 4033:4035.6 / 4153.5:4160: 0.98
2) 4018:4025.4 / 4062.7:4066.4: 0.98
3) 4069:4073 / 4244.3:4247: 0.90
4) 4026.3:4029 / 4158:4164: 0.97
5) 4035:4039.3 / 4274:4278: 0.84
